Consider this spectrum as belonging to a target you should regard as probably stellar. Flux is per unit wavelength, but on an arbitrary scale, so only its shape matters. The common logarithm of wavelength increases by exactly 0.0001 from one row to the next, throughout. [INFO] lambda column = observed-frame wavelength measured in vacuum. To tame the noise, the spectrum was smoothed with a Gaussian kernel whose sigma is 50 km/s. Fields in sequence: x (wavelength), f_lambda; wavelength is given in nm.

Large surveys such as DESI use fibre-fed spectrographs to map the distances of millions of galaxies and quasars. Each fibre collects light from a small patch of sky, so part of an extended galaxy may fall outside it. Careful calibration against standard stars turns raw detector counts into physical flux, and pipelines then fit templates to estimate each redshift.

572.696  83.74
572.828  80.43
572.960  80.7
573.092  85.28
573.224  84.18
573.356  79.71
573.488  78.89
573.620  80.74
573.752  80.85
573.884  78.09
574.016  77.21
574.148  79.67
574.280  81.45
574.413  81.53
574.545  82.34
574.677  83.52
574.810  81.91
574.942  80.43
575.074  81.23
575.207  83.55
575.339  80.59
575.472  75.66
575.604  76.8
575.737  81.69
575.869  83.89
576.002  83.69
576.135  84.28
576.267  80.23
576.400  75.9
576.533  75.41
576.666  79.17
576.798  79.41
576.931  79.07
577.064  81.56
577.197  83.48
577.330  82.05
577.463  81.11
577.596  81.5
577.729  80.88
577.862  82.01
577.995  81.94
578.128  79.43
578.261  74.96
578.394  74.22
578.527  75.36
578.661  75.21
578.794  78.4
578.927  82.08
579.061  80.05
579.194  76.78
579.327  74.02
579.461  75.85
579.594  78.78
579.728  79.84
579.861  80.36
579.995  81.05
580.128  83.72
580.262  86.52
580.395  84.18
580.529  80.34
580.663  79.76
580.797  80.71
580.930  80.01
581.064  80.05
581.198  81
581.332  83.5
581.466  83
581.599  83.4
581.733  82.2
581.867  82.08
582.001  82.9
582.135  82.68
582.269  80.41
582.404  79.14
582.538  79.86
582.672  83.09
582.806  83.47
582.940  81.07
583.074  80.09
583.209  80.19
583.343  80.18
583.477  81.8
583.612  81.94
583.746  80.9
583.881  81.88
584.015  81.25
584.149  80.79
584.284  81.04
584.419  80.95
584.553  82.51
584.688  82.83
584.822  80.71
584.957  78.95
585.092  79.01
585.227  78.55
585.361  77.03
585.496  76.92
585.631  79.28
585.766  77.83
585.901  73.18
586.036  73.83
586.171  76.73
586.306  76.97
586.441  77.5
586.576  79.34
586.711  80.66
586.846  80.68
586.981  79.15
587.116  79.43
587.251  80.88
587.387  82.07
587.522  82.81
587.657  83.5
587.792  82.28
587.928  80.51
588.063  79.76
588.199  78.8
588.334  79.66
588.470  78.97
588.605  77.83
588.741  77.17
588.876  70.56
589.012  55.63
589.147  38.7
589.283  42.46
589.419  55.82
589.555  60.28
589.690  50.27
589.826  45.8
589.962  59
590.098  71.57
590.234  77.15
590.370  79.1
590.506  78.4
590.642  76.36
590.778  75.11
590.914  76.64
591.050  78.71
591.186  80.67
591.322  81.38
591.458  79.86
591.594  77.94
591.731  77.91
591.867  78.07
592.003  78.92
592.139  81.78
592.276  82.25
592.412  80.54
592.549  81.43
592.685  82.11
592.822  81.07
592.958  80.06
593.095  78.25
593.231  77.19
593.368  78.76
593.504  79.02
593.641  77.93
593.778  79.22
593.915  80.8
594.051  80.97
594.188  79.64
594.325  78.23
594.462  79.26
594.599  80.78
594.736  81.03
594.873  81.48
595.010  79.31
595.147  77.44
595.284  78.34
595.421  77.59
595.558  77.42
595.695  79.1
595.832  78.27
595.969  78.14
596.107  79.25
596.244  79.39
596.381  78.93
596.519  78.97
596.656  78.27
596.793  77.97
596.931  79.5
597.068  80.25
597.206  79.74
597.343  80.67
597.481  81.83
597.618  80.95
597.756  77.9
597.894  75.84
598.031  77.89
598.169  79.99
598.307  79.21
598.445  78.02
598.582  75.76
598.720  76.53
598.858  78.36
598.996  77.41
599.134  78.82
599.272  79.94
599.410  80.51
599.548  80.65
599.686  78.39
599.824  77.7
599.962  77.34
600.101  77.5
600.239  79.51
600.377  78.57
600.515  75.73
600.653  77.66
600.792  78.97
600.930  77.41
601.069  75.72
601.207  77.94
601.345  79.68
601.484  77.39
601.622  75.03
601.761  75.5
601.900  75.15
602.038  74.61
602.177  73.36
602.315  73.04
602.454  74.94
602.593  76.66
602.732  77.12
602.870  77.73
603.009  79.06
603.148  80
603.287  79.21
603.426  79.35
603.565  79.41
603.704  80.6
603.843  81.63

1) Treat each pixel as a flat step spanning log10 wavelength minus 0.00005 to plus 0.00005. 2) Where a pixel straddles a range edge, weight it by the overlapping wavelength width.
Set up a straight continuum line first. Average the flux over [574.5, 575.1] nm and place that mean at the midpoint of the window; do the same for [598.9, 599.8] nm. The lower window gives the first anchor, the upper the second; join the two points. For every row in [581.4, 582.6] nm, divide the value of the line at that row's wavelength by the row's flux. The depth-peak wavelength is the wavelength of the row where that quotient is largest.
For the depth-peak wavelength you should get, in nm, 582.404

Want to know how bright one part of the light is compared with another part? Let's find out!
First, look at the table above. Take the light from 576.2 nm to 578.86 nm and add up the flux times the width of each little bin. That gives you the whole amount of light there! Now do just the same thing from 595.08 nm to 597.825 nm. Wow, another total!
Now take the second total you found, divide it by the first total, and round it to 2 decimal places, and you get 1.03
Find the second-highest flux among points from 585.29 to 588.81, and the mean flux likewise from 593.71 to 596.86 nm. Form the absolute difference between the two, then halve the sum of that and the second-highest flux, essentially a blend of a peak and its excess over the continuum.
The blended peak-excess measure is 43.2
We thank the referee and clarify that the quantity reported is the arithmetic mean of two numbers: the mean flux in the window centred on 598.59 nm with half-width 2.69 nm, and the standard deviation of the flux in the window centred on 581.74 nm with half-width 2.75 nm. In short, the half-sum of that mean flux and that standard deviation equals 40.4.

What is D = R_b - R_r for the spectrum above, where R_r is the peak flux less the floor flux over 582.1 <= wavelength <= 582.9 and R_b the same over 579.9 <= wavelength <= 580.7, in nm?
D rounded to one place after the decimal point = 2.4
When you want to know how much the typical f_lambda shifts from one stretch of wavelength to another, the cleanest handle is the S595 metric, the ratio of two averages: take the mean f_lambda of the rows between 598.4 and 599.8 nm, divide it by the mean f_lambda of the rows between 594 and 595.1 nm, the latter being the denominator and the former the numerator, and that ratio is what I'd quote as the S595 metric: 0.98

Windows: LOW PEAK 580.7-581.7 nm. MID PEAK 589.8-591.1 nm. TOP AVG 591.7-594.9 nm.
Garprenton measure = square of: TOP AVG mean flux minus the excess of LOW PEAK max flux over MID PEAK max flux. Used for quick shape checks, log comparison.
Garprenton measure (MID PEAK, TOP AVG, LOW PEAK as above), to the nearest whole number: 5695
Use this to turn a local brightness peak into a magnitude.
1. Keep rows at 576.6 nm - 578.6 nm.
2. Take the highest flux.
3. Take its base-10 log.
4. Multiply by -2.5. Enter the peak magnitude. -4.80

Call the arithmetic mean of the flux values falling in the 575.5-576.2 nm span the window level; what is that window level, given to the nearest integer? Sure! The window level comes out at 82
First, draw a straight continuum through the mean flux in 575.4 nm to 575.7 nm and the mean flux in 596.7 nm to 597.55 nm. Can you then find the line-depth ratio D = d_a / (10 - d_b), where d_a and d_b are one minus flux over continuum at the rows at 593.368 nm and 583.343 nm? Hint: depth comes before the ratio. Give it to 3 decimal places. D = 0.001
